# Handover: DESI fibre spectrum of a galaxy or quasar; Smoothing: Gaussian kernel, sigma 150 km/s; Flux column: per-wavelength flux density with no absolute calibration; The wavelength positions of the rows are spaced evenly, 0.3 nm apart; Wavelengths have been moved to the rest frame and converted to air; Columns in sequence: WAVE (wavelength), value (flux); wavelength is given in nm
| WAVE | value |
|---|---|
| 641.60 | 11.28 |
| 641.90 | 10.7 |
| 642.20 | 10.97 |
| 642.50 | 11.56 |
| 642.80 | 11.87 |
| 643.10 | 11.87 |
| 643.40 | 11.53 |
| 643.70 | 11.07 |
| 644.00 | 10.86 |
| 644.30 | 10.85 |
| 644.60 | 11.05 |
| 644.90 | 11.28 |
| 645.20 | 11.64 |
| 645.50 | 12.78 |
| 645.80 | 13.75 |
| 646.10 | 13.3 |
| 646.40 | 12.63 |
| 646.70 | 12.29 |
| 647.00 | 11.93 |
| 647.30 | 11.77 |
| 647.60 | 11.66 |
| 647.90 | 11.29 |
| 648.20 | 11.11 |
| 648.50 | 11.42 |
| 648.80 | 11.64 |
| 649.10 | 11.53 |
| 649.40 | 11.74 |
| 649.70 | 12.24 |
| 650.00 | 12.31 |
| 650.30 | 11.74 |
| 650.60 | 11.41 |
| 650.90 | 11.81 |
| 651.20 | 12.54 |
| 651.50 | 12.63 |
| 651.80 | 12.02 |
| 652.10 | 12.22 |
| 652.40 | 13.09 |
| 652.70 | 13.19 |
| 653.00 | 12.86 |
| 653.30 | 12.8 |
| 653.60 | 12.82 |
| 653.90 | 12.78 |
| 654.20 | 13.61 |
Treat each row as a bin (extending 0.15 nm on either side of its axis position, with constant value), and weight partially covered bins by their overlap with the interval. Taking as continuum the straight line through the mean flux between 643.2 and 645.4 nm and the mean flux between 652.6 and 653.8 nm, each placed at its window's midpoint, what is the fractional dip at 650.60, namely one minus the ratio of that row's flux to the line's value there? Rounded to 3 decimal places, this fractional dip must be 0.081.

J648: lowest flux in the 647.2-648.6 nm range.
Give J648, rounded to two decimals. 11.11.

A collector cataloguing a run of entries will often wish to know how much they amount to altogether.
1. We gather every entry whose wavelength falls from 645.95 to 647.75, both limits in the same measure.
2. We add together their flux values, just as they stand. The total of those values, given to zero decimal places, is 74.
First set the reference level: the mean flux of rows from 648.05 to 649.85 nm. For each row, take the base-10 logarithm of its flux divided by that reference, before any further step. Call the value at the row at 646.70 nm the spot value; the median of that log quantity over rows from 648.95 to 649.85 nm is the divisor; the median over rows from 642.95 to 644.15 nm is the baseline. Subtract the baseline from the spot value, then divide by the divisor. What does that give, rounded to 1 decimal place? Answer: 7.8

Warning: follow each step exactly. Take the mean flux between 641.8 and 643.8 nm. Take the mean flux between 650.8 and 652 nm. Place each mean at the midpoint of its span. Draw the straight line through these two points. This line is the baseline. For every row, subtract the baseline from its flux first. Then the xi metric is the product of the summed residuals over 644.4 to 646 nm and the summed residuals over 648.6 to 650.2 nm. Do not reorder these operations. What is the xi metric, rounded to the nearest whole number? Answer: -2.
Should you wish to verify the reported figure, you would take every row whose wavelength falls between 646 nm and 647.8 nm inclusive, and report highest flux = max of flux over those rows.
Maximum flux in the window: 13.3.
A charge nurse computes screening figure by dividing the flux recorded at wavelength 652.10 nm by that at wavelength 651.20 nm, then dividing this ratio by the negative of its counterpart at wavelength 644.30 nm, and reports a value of -0.090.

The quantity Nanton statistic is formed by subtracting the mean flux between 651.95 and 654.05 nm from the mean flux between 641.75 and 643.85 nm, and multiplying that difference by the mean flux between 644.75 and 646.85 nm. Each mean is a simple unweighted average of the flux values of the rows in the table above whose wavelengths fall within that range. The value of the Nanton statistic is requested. -18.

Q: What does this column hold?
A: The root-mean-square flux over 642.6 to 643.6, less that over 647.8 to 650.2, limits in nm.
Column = 0.09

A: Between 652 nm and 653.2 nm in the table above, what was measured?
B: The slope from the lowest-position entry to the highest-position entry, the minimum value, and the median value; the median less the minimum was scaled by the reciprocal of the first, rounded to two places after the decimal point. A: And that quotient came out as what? 1.06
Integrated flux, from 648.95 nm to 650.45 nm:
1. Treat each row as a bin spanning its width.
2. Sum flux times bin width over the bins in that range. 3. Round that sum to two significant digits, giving 18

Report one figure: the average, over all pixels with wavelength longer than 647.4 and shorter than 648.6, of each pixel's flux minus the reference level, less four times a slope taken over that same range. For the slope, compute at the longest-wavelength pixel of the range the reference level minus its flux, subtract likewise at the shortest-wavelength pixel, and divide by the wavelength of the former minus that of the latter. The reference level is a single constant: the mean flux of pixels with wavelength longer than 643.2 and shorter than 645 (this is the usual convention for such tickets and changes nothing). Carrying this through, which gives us -0.8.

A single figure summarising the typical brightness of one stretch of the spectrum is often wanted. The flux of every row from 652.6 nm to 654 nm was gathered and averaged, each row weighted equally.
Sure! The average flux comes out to 12.9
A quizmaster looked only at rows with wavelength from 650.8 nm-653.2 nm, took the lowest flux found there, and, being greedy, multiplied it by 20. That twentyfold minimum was 236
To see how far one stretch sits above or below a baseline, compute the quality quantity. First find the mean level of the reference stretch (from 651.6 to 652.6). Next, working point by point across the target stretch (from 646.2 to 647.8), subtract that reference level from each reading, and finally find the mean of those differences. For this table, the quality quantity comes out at -0.4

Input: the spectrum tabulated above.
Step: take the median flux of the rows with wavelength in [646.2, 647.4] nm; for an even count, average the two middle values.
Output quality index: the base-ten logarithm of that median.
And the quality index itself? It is 1.08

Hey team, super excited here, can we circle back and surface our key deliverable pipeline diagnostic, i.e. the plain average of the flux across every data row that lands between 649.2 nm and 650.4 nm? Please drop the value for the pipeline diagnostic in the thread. 12.0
